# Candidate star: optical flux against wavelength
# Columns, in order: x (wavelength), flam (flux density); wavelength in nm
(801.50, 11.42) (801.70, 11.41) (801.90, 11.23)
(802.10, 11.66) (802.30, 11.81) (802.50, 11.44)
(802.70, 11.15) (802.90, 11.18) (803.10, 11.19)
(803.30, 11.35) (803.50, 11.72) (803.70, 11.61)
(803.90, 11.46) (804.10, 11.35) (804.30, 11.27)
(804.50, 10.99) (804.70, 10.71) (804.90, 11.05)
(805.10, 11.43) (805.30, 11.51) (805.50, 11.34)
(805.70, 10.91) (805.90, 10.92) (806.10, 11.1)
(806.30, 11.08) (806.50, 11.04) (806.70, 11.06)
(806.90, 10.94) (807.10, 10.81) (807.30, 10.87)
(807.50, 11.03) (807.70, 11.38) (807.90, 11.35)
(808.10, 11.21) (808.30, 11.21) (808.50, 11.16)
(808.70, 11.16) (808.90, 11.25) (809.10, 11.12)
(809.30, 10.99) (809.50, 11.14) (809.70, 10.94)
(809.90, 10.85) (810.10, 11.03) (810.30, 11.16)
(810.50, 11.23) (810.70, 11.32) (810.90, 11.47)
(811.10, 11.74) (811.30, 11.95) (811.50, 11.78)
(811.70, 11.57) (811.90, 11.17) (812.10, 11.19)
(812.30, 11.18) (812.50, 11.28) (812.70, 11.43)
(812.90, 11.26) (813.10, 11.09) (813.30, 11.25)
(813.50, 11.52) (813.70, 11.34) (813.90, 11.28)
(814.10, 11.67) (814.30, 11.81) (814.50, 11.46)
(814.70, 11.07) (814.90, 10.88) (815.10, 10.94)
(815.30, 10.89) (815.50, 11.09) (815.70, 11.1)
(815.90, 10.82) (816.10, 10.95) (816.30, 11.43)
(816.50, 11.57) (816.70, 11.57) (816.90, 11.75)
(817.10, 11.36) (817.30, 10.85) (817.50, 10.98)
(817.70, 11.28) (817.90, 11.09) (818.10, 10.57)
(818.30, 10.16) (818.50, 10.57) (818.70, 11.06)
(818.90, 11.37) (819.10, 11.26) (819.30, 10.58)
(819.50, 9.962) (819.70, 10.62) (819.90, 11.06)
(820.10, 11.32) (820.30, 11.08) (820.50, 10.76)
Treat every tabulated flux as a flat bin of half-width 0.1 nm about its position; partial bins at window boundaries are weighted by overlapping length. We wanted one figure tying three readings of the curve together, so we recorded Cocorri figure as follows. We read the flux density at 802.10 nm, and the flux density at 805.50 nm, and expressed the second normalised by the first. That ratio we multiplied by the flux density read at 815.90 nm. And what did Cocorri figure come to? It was 10.5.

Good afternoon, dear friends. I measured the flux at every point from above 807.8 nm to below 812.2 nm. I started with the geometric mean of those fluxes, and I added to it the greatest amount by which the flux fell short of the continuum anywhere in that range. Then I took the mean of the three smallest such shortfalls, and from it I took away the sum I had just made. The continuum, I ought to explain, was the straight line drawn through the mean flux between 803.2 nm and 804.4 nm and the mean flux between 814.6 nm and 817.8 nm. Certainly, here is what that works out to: -12.3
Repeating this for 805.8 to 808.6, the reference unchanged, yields -11.6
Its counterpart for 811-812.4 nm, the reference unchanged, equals -12.1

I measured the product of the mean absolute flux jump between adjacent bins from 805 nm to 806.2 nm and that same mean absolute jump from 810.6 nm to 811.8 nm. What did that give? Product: 0.035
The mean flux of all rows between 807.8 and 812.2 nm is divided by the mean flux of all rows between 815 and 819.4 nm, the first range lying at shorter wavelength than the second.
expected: 1.02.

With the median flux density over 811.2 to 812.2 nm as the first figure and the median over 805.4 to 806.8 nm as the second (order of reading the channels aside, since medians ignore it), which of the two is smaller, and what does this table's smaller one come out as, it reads 11.06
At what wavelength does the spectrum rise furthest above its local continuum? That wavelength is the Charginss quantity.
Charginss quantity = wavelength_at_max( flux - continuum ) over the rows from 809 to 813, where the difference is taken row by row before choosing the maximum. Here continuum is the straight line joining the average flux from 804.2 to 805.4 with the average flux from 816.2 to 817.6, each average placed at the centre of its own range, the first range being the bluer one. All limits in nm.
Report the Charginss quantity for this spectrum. 811.30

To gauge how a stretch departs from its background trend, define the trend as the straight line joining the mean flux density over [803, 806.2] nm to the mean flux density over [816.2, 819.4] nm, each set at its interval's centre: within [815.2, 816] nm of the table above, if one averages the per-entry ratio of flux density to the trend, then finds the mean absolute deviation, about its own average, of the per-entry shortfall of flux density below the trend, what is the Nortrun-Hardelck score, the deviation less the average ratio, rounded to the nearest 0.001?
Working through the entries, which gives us -0.867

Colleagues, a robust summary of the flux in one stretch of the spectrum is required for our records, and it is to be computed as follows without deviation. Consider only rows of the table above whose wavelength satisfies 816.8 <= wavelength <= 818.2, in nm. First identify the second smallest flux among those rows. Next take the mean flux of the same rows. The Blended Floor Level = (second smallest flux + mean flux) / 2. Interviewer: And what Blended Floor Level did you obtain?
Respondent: 11.0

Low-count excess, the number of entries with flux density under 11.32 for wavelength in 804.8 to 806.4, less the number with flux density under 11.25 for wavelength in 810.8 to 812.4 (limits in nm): 2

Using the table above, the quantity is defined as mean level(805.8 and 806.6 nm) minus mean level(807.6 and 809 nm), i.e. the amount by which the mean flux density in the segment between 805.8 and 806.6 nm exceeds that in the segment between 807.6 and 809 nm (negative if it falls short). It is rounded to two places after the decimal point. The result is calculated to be -0.21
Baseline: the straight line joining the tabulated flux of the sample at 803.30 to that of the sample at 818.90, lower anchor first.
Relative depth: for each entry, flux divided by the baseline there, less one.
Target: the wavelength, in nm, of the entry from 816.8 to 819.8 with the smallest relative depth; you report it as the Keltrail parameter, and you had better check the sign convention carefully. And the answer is 819.50 nm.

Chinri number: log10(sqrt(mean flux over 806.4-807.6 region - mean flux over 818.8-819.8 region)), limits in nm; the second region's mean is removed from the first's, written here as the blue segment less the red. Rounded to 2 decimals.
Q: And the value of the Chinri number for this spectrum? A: -0.35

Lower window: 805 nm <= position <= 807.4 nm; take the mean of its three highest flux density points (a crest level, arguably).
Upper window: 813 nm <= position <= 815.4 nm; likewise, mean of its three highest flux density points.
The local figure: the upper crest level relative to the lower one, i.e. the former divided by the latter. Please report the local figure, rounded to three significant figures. 1.02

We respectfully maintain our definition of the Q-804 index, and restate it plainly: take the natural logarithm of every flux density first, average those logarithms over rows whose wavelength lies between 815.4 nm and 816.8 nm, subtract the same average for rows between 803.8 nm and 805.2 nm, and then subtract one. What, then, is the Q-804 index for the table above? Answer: -0.997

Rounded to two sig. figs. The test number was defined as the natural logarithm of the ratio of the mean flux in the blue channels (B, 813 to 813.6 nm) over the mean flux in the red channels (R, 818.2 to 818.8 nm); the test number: 0.063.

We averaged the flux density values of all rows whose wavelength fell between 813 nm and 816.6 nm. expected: 11.23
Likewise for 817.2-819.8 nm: 10.80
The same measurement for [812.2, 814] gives 11.29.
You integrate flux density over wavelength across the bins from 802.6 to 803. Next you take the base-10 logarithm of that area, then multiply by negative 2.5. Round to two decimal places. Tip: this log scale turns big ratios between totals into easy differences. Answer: -1.62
